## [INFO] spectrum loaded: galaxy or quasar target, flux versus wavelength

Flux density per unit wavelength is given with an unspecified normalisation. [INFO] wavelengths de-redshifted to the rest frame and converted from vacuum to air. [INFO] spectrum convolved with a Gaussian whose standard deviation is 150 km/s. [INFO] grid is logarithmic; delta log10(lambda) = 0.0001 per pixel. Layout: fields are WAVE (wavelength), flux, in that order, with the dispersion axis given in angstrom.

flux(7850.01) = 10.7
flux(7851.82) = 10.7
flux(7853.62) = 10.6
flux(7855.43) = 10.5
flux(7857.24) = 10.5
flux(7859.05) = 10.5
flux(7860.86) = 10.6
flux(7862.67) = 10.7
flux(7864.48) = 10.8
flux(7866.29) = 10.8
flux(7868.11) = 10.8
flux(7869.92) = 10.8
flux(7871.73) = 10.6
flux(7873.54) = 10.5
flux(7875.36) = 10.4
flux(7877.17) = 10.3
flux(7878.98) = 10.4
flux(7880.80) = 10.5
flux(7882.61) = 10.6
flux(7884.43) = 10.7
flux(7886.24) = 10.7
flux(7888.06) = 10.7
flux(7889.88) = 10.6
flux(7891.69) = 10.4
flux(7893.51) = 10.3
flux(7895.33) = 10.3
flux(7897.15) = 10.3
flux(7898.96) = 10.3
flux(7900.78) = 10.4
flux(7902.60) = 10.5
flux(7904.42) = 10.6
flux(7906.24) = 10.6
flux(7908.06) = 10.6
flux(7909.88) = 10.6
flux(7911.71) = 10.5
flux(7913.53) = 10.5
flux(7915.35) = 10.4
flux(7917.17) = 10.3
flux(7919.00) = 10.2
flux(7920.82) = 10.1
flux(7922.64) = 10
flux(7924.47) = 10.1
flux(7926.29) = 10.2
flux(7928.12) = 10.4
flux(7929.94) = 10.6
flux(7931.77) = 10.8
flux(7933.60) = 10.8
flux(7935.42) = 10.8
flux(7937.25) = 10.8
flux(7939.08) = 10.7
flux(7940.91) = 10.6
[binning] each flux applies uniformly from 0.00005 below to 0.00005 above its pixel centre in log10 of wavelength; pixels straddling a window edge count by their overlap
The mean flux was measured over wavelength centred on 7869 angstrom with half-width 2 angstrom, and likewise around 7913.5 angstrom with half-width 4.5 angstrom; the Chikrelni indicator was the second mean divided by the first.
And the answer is 0.97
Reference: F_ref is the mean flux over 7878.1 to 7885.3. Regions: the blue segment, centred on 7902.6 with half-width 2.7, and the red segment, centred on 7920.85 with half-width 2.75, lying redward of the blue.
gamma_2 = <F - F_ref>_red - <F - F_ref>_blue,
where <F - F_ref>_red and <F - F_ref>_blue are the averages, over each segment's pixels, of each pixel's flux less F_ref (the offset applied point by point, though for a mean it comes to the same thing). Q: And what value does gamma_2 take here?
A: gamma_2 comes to -0.40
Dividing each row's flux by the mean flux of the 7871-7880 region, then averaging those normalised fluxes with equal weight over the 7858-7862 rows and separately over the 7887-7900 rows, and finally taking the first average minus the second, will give 0.013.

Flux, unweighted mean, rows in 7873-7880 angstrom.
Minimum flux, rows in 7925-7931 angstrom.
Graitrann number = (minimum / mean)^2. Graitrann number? 0.96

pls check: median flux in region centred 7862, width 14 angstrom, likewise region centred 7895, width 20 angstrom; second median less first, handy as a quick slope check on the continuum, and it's -0.25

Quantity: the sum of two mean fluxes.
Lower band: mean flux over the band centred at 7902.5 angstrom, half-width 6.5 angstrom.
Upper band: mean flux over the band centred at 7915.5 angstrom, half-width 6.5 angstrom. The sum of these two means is 20.8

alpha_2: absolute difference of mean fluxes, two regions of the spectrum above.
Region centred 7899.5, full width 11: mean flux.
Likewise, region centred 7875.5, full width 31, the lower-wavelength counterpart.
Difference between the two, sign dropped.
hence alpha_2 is 0.22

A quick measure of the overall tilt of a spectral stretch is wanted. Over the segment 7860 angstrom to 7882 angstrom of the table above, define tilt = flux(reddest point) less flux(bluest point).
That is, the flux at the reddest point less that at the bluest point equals -0.10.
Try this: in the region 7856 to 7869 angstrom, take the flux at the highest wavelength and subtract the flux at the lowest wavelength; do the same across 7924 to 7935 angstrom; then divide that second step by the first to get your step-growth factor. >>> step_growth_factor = 2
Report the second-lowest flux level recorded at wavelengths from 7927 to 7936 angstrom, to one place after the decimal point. 10.6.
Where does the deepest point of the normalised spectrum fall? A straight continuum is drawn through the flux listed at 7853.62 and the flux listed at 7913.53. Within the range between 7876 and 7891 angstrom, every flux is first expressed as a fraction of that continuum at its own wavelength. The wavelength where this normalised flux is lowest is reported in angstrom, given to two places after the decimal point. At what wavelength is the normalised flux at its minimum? 7877.17 angstrom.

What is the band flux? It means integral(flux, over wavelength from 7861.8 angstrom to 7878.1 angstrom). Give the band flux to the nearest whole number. 173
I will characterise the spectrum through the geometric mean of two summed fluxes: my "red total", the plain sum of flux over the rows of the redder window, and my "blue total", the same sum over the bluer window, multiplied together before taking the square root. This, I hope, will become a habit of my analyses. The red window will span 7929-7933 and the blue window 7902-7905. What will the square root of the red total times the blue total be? 21.2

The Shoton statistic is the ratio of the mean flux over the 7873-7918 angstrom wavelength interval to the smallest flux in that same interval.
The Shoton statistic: 1.02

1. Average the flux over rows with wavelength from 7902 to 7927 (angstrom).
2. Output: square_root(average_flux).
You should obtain 3.22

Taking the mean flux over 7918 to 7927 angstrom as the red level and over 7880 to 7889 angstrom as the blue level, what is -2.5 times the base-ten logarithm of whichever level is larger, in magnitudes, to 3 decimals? -2.567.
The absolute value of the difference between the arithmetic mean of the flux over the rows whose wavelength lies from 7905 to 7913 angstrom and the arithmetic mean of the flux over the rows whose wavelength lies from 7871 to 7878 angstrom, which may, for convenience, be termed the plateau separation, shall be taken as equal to 0.12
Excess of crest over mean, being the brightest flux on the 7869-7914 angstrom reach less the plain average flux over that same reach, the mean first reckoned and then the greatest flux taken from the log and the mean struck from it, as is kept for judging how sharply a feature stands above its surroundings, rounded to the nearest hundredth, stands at 0.29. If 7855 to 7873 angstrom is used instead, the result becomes 0.14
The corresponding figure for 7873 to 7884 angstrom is 0.15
